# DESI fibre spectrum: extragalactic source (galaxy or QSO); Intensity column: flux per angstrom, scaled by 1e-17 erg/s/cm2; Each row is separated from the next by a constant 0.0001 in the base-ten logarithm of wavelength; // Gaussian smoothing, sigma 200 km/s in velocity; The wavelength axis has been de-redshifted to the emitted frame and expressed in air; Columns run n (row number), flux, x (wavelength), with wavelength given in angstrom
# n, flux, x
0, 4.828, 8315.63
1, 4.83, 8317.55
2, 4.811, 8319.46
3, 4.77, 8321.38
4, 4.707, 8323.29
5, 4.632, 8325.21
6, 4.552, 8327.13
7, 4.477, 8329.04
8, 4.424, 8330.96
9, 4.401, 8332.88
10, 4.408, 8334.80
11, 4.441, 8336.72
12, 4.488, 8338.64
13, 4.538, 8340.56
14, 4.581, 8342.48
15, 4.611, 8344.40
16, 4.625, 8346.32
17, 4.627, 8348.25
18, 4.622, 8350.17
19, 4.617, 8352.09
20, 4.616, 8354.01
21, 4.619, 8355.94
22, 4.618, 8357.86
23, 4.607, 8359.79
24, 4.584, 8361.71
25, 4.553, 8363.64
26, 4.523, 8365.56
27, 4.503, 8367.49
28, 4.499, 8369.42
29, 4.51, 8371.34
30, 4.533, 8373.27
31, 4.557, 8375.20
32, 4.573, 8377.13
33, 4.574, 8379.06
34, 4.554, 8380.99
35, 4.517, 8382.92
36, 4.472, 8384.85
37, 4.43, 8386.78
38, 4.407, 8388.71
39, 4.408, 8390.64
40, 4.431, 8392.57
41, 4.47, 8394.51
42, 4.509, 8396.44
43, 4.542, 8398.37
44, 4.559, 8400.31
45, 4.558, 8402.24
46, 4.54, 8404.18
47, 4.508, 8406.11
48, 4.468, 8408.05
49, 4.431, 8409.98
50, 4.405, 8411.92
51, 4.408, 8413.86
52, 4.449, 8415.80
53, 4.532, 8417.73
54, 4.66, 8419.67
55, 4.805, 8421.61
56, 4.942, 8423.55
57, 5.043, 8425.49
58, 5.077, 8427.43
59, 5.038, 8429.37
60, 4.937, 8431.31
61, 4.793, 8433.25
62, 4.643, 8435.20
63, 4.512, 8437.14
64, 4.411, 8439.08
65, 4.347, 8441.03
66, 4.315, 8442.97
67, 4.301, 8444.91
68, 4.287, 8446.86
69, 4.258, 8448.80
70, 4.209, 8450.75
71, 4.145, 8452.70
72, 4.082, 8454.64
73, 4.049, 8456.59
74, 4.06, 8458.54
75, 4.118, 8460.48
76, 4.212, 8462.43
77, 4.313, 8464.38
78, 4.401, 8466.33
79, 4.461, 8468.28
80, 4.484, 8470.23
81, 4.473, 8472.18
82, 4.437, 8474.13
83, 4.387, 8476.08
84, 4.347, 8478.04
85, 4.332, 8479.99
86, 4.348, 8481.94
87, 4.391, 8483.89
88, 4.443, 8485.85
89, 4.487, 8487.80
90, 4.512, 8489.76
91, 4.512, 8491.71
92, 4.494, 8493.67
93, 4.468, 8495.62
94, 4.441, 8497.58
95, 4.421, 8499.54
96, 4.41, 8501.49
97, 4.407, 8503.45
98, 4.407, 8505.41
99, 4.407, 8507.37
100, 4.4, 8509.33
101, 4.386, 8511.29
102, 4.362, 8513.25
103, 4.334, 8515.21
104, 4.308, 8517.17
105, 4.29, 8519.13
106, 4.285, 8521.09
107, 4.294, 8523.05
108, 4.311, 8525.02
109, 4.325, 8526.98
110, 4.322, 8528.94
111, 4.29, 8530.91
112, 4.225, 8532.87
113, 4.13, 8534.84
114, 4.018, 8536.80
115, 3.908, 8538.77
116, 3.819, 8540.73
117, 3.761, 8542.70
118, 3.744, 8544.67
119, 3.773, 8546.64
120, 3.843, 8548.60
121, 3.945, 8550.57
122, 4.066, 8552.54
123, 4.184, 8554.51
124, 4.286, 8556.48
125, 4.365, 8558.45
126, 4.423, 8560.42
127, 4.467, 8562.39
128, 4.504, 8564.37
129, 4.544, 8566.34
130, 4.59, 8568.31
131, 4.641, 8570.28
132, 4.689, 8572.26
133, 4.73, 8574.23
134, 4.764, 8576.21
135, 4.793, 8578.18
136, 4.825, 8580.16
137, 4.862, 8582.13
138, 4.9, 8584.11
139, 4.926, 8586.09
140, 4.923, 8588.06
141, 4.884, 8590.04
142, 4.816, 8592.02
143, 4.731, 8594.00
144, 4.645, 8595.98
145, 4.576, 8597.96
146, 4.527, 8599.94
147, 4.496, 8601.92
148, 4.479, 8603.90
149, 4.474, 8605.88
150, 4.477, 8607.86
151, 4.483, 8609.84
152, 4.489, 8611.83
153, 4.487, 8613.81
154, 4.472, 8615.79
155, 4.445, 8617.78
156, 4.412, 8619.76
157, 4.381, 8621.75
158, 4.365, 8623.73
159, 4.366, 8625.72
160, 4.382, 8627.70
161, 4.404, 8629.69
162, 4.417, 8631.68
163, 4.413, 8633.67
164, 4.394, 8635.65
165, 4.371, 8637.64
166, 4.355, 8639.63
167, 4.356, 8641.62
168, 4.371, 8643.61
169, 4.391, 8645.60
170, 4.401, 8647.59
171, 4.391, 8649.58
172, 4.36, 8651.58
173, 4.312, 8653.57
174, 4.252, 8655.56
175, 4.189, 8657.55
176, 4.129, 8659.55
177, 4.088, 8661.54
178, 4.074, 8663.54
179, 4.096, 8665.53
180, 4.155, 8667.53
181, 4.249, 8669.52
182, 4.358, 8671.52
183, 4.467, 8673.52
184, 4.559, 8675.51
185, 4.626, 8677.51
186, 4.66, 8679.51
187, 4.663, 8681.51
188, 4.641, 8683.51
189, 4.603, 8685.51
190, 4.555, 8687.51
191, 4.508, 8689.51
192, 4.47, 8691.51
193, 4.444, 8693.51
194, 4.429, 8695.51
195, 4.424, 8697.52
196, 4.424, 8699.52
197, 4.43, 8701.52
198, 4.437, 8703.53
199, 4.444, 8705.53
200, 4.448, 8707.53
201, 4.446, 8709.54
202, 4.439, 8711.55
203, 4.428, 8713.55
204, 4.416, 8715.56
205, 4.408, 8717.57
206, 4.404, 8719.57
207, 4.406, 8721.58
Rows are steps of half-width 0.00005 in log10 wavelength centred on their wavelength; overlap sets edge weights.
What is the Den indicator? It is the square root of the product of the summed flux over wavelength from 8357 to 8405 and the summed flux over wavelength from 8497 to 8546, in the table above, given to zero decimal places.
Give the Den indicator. 109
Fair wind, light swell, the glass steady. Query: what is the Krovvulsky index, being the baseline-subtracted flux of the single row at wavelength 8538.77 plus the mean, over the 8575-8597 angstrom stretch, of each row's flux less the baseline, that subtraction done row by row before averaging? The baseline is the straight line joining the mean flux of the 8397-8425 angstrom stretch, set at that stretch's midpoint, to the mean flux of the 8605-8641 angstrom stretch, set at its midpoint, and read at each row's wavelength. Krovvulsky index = -0.19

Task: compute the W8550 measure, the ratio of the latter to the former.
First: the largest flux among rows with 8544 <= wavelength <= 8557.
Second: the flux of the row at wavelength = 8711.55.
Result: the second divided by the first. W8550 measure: 1.04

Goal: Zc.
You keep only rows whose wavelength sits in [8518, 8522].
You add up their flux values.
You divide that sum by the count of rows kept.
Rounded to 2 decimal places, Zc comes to 4.29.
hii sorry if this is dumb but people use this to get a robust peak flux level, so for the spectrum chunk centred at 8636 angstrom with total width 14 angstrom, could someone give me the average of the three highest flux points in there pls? 4.41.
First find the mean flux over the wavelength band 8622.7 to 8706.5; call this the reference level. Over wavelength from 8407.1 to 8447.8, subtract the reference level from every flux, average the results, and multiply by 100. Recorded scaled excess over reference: 22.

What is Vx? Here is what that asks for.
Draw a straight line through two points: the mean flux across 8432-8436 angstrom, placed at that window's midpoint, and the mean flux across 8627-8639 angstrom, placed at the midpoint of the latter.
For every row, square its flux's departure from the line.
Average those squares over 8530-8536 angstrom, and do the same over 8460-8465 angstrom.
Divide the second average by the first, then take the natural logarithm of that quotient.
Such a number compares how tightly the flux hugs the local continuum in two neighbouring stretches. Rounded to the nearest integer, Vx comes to 1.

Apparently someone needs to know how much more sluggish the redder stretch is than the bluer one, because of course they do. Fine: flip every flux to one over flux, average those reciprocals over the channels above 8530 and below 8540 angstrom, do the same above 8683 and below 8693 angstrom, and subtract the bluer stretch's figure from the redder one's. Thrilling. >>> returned -0.024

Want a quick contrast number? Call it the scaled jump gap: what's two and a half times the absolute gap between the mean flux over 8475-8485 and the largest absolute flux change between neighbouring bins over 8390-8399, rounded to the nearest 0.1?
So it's 10.8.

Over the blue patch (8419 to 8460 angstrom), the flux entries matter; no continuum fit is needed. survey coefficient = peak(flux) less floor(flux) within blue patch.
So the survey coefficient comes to 1.0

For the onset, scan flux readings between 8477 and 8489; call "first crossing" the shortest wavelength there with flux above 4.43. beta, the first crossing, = 8485.85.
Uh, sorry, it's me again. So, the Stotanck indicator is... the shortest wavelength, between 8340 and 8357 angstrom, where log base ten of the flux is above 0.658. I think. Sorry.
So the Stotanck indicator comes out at 8342.48 angstrom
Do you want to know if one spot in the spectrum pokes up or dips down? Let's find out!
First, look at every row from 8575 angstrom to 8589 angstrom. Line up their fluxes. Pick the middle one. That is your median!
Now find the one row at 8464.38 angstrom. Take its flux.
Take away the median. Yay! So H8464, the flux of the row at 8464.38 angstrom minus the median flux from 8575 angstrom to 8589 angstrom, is -0.55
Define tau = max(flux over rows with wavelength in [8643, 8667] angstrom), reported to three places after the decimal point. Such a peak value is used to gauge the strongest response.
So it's 4.401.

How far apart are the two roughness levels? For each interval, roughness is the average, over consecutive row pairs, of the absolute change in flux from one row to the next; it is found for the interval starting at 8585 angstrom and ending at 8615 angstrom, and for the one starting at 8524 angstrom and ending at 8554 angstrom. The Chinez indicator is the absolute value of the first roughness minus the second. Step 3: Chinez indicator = 0.032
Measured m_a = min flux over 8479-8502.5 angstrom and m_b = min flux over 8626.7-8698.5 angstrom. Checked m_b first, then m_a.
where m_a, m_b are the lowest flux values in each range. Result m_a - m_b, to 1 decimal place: 0.3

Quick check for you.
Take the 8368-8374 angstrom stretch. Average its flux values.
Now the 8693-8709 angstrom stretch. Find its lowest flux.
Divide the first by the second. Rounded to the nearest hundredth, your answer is 1.02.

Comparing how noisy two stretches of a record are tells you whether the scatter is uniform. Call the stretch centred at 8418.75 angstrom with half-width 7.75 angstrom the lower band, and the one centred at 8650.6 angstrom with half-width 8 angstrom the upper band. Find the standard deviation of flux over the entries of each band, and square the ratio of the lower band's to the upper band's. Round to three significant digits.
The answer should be 10.6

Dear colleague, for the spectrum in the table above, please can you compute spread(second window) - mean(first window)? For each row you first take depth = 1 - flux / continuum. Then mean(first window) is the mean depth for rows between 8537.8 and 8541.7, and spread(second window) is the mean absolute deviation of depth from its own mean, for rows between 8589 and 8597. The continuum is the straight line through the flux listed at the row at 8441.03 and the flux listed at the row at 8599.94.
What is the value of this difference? -0.12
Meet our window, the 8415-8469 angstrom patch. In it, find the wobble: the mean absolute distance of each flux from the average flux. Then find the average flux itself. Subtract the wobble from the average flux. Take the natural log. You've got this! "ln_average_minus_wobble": 1.44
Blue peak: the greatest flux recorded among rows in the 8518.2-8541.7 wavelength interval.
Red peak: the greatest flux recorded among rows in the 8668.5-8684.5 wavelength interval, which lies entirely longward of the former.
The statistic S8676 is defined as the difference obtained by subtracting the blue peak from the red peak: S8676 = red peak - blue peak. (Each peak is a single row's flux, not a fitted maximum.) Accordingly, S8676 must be 0.34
